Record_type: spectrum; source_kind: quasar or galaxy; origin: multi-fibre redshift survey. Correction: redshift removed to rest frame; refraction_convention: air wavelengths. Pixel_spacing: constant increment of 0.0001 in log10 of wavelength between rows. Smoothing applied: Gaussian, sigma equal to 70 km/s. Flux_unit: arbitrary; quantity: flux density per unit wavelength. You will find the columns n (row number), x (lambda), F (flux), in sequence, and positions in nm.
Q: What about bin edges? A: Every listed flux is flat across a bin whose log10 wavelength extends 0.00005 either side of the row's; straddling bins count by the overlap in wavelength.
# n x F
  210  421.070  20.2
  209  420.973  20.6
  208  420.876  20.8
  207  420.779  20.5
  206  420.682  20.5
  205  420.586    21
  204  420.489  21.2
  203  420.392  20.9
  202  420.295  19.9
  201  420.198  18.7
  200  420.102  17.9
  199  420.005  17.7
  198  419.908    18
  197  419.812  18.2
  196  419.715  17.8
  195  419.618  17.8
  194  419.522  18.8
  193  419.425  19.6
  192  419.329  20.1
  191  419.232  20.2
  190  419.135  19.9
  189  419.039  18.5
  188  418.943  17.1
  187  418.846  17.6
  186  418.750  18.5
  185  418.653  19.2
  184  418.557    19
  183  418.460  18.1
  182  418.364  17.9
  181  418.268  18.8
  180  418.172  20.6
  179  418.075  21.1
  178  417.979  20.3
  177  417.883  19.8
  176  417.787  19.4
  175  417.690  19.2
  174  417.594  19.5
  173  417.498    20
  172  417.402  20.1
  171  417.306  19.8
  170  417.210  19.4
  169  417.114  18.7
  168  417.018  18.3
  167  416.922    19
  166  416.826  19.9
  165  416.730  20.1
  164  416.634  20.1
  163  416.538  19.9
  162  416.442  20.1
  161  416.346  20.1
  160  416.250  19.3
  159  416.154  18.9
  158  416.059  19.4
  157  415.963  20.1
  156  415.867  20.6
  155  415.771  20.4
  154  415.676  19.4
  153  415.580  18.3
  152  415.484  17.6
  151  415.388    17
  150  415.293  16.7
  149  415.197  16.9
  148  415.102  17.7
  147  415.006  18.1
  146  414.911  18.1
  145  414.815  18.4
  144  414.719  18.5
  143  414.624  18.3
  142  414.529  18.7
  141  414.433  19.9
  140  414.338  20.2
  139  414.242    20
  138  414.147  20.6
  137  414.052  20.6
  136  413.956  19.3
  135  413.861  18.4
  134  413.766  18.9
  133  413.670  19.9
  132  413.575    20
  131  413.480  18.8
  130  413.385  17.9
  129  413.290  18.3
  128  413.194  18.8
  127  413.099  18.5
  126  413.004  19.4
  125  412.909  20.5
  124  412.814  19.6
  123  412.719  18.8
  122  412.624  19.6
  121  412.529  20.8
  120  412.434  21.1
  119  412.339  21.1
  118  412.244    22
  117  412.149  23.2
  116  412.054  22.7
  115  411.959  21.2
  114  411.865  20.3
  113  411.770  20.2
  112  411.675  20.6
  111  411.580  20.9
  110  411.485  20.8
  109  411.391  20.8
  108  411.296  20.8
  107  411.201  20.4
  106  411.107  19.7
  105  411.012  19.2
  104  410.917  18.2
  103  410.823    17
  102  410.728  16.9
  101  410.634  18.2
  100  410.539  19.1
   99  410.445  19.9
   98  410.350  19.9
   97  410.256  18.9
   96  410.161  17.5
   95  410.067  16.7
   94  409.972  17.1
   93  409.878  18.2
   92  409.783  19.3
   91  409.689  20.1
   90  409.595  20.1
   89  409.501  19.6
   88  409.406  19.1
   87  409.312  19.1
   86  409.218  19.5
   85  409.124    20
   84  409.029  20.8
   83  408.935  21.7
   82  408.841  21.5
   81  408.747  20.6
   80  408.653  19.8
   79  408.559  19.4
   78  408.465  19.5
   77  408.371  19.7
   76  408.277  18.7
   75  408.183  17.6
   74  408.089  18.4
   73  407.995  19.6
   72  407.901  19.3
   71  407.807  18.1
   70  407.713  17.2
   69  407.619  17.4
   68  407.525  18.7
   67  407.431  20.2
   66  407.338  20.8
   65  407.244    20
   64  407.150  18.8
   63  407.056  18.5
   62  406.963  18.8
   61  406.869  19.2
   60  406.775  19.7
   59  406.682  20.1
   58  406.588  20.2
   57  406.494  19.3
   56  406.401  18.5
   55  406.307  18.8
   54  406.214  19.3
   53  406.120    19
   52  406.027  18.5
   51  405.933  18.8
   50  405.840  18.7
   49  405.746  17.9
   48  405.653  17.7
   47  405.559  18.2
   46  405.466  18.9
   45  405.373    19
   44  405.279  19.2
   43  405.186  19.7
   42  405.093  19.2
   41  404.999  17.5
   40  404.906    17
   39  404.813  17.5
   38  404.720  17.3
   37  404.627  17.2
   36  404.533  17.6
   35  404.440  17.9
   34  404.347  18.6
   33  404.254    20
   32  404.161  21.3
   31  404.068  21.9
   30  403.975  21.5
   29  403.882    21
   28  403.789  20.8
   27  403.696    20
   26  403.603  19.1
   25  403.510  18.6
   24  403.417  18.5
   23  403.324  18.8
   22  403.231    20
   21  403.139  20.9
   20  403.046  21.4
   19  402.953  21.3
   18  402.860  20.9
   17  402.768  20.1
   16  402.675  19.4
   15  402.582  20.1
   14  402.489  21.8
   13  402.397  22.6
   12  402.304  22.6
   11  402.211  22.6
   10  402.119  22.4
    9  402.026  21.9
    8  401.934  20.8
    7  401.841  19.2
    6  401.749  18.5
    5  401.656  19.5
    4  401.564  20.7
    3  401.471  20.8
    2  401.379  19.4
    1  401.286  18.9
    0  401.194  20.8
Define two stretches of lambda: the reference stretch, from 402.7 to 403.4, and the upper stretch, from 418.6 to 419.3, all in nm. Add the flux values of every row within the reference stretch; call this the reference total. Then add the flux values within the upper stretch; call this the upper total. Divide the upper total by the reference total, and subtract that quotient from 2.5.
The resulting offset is 1.59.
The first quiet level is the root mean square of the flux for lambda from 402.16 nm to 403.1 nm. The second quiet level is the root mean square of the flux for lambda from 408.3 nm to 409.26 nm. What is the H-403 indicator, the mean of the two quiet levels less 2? 18.8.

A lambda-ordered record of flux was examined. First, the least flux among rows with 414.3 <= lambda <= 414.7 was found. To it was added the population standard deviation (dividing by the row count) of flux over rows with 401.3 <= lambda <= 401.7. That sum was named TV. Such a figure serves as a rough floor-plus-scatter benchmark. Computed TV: 19.0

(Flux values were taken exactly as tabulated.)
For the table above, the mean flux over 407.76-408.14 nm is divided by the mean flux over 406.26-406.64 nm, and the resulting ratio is 0.98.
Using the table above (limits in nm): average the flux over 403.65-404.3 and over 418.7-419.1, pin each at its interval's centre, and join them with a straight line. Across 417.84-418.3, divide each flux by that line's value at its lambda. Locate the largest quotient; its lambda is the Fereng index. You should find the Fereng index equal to 418.075 nm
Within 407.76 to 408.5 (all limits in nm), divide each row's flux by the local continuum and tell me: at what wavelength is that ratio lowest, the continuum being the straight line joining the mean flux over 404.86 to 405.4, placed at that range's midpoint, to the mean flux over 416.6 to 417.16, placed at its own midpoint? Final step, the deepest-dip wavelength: 408.183 nm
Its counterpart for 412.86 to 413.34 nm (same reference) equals 413.290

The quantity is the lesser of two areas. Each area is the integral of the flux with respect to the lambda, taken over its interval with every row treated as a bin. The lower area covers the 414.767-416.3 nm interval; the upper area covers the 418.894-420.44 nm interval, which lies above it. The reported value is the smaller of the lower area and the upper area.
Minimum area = 28.4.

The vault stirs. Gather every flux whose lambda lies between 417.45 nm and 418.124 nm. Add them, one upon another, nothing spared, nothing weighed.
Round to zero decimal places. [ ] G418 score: 139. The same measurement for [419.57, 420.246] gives 126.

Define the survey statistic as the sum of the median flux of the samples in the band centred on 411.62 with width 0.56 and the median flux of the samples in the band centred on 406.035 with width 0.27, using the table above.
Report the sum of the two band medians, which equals 39.5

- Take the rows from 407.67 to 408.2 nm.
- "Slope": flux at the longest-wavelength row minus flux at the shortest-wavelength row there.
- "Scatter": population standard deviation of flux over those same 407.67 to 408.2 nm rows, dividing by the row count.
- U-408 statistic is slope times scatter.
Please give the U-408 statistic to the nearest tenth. 0.3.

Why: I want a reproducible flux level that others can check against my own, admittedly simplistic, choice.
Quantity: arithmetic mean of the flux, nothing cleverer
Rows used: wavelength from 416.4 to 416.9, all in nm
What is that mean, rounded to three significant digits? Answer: 20.0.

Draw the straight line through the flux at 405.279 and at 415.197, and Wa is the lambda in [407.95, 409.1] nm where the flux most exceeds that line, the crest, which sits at 408.935 nm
